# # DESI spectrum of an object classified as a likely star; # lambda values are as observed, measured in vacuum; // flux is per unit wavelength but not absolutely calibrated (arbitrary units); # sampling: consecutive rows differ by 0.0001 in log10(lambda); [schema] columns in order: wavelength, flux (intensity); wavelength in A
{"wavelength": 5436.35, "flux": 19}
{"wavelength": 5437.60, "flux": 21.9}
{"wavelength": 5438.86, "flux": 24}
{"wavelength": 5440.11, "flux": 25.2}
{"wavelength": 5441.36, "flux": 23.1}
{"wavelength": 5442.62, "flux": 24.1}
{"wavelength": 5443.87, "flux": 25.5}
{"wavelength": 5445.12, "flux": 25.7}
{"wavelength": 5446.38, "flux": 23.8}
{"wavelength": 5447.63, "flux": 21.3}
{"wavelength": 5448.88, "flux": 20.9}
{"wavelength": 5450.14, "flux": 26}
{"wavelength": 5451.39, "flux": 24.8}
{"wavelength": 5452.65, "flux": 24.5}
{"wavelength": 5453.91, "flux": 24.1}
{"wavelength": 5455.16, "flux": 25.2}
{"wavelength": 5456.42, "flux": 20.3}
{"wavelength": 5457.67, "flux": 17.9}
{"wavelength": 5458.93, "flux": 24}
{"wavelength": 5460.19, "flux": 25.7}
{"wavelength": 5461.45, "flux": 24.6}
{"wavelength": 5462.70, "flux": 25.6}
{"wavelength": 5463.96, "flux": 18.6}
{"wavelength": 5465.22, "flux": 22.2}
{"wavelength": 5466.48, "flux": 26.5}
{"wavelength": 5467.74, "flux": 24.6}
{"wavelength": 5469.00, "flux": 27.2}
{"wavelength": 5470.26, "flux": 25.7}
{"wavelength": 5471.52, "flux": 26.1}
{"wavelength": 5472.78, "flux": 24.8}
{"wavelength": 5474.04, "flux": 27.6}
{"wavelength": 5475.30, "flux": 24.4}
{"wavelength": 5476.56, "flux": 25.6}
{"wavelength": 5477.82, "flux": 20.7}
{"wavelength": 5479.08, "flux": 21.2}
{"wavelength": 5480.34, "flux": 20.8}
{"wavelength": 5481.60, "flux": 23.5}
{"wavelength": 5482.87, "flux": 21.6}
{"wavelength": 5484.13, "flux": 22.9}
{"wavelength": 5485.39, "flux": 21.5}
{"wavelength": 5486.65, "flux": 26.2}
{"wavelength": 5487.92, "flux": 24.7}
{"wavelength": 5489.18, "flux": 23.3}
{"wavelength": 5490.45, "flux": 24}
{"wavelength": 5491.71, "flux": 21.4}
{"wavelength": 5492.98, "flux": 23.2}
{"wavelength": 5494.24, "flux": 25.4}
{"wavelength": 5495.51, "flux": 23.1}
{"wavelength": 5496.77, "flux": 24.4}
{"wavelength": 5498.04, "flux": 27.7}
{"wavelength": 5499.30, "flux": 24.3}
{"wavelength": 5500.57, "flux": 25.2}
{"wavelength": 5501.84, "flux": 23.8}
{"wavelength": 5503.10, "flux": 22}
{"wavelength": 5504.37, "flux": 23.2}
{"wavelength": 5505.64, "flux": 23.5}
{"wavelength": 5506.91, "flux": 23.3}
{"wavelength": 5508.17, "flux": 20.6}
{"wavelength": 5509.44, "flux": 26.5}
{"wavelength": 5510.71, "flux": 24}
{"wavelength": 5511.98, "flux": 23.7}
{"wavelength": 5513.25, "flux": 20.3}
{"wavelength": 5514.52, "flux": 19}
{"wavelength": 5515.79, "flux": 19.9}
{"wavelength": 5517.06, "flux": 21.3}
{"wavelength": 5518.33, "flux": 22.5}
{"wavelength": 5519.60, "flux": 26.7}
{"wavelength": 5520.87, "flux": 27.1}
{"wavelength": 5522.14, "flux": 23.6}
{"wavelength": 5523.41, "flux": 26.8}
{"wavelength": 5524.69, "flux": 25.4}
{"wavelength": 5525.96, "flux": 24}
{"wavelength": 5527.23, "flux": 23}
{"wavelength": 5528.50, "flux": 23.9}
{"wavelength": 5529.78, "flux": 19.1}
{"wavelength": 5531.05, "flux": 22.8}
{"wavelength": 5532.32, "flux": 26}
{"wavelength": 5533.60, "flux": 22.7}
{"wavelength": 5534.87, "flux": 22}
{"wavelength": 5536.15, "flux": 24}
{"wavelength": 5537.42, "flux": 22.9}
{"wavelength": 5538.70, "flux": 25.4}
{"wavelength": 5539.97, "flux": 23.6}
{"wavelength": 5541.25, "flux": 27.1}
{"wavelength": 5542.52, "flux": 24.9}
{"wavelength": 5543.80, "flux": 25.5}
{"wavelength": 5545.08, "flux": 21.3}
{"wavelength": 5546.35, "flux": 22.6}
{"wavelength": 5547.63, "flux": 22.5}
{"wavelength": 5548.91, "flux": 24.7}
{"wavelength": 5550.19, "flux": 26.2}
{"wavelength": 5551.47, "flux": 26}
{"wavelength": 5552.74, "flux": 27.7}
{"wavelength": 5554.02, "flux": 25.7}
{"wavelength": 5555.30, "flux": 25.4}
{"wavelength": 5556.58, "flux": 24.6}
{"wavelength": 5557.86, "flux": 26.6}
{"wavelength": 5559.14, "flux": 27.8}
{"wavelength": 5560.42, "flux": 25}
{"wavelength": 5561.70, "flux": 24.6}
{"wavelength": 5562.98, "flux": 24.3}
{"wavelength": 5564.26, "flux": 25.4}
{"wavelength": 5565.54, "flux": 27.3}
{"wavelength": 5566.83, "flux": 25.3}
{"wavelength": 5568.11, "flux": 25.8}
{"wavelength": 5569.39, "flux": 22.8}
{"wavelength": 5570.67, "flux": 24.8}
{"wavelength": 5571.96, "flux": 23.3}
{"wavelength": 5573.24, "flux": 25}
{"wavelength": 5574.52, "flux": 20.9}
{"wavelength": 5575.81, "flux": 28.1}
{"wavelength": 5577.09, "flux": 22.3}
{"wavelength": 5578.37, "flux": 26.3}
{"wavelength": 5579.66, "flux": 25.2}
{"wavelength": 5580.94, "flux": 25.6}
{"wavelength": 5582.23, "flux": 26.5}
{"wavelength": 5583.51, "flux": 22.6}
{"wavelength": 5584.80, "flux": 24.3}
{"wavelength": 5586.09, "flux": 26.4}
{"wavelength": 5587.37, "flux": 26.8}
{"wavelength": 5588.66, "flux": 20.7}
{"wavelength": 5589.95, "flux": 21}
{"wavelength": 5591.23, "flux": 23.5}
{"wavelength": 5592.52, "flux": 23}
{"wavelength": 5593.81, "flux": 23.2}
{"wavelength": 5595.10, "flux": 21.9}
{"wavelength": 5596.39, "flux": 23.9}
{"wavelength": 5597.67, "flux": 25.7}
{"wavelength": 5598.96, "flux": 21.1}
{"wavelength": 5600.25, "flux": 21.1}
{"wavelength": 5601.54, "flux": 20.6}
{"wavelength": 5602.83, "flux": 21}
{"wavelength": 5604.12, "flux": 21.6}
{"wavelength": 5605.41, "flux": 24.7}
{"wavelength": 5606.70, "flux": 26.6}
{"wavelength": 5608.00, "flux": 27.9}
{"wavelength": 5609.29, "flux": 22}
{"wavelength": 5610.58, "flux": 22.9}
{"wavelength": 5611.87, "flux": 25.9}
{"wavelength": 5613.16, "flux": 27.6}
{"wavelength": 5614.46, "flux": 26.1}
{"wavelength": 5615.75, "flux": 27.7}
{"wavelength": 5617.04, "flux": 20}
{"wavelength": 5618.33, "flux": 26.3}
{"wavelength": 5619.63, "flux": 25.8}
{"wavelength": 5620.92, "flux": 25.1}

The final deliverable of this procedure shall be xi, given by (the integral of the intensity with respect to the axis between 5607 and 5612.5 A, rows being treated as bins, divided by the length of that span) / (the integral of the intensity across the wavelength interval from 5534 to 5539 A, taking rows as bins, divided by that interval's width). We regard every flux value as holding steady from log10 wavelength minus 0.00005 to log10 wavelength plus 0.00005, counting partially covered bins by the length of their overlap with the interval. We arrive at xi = 1.06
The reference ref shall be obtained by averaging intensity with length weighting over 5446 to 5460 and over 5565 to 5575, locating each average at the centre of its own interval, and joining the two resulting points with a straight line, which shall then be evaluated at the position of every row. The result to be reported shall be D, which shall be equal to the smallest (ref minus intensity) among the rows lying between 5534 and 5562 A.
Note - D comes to -3.51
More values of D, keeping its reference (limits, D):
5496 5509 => -4.12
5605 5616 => -3.04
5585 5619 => -3.04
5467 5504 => -4.30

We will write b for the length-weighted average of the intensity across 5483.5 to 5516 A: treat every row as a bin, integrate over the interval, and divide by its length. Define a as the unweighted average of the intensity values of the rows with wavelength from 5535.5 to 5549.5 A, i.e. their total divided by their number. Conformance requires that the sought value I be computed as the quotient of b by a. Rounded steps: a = 24.0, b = 23.4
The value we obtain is 0.97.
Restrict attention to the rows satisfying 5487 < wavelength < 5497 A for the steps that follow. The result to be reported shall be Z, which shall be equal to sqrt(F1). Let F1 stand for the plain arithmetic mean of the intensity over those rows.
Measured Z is 4.87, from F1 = 23.7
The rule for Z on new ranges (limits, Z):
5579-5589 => 4.98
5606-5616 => 5.08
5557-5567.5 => 5.08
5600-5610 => 4.82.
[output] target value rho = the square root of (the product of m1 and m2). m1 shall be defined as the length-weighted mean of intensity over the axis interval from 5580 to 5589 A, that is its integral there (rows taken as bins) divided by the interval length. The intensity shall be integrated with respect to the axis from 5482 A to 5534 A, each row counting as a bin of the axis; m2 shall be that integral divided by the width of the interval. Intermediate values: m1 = 24.9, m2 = 23.5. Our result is 24.2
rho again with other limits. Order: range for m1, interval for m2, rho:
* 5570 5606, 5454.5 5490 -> 23.6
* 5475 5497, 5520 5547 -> 23.6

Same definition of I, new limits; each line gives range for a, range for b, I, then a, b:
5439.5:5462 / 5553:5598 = 1.04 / 23.7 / 24.6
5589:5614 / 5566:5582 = 1.05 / 23.4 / 24.7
